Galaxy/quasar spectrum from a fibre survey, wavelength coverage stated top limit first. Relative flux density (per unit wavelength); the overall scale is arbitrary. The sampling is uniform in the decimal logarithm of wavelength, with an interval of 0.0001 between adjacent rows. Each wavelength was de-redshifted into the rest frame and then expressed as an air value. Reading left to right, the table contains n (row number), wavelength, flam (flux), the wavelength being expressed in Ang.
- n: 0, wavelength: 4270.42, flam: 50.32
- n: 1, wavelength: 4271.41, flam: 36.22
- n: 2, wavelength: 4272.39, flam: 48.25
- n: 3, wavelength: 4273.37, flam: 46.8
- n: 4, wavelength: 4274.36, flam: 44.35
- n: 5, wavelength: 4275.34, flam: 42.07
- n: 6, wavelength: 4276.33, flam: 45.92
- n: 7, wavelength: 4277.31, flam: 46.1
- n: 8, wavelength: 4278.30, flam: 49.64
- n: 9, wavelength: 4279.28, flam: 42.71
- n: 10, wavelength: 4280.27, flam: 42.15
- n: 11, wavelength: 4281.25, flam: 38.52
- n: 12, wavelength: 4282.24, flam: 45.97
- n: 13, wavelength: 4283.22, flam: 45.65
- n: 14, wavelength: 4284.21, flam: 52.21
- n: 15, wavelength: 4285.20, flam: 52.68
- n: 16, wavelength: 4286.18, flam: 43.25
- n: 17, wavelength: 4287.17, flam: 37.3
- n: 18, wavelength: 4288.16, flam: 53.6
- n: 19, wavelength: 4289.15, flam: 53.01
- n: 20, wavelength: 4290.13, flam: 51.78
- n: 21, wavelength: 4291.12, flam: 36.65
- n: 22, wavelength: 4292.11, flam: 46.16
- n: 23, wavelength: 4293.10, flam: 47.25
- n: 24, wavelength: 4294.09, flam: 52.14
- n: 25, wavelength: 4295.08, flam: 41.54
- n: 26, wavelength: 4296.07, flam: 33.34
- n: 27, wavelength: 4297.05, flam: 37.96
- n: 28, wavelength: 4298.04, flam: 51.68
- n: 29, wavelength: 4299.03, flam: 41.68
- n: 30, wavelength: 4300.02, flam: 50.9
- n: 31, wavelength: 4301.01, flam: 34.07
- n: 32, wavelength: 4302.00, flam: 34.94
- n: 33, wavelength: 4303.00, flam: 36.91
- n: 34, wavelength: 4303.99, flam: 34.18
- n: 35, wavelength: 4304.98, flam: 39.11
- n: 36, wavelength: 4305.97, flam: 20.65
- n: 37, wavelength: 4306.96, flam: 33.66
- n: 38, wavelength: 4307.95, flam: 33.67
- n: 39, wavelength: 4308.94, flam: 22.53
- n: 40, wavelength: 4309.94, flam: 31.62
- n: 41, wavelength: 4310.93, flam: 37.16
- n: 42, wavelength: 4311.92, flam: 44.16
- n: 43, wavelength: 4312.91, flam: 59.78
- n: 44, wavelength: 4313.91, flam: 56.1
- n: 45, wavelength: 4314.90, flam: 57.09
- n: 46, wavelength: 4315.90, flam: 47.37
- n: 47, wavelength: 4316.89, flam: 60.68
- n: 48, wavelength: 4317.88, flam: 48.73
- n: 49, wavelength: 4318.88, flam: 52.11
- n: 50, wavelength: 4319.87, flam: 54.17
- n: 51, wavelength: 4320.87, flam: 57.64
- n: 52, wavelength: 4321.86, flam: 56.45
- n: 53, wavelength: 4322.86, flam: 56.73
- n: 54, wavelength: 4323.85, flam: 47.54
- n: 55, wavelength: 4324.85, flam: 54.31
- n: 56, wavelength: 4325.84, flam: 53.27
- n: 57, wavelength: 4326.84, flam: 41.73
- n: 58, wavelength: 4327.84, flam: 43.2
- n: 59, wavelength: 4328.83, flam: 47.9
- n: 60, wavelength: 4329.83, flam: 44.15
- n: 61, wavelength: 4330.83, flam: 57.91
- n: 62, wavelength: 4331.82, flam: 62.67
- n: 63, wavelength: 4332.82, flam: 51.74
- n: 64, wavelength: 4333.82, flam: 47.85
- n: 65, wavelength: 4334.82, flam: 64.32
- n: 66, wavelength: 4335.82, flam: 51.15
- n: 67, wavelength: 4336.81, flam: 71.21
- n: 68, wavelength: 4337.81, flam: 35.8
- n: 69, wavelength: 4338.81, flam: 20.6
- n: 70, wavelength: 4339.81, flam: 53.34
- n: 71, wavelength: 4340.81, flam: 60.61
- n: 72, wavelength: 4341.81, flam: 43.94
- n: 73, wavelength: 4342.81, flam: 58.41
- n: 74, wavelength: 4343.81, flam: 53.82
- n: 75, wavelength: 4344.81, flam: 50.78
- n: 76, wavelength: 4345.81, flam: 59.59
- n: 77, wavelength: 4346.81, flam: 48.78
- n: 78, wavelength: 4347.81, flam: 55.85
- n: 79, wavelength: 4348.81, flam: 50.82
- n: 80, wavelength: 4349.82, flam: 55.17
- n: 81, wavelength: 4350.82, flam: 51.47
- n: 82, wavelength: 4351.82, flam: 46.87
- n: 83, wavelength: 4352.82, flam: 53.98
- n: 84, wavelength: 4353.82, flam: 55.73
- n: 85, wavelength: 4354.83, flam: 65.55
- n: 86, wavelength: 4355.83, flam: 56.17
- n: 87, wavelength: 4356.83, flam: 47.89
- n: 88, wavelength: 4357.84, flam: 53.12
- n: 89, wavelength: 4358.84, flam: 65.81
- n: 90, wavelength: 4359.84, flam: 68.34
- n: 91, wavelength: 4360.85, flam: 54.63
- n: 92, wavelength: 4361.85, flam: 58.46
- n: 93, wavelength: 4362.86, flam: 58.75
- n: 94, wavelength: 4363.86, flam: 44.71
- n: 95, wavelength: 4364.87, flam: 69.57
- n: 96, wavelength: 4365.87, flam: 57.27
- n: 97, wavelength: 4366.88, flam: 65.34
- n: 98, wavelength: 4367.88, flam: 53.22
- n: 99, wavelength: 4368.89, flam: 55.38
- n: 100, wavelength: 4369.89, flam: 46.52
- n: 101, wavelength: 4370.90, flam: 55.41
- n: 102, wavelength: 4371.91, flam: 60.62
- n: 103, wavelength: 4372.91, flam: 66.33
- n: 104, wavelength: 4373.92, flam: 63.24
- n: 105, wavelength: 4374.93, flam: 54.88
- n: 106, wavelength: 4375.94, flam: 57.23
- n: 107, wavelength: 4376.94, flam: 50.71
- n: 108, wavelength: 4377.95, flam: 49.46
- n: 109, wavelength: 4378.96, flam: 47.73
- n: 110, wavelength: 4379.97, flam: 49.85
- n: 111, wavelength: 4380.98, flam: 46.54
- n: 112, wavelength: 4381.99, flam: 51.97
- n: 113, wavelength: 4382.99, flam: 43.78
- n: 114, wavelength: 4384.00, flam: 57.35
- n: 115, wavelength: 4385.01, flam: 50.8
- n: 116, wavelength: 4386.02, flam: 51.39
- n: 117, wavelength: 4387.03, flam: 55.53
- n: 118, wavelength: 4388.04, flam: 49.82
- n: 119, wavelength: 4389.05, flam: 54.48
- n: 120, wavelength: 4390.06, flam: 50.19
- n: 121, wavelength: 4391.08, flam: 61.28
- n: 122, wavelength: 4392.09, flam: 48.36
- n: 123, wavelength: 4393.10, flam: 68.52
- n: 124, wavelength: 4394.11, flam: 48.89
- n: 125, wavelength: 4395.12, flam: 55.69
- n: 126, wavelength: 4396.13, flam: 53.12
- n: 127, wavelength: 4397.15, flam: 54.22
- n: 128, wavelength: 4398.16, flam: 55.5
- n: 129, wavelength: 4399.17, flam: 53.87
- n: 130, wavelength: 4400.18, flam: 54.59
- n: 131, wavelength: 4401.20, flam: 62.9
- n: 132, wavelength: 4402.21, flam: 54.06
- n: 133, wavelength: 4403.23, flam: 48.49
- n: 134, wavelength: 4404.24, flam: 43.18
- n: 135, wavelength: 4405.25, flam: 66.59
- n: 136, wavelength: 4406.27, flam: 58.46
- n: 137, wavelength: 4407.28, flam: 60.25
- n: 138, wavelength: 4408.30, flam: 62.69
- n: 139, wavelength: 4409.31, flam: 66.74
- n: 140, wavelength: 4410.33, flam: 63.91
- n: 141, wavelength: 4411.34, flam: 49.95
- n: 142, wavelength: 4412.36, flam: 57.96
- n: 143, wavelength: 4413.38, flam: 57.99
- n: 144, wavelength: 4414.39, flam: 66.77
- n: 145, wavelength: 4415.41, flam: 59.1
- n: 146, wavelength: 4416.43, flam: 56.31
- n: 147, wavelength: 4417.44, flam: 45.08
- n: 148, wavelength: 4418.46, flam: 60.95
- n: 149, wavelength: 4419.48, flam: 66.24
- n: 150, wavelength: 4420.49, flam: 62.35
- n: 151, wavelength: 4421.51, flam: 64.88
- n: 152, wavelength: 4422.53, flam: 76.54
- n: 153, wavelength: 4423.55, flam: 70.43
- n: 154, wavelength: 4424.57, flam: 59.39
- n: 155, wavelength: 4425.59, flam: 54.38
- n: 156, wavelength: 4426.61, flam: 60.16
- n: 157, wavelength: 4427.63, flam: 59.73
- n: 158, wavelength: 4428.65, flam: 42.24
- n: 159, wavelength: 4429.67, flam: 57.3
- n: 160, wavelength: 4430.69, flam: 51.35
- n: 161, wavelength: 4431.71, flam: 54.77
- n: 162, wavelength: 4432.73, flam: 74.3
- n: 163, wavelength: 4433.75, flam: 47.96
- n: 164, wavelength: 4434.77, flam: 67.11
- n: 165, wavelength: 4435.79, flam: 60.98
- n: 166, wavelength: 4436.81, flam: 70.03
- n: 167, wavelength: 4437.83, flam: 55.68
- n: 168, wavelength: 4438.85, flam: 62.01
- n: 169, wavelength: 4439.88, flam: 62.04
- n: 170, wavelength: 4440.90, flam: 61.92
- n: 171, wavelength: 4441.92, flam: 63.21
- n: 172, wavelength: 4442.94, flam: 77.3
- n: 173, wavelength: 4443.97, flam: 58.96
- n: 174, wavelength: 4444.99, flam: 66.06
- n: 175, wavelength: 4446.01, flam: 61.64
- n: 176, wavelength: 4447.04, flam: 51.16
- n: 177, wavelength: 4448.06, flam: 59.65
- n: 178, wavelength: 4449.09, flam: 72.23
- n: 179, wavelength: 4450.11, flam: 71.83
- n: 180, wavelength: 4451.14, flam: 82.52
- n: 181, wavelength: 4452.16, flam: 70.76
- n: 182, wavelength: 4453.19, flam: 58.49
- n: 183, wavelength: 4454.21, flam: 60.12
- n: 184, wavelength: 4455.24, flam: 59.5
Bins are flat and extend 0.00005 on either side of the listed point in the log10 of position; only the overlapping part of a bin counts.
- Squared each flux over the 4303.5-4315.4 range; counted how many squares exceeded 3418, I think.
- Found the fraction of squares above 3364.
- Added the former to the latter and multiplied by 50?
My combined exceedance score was 54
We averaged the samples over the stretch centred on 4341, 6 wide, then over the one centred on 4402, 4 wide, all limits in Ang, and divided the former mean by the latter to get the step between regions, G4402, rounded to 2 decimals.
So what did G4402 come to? 0.88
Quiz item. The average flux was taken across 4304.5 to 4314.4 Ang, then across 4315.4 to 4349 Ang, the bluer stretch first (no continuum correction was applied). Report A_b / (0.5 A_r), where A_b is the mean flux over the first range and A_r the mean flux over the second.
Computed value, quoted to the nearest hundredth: 1.46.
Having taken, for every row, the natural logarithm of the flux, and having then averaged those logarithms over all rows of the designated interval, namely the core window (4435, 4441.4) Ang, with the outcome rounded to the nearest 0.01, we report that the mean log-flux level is 4.13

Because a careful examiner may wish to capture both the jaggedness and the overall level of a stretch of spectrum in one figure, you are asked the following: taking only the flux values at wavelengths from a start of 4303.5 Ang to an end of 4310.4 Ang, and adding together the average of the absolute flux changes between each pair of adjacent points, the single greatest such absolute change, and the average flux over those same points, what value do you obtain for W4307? 59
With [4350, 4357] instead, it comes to 71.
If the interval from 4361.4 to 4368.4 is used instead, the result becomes 95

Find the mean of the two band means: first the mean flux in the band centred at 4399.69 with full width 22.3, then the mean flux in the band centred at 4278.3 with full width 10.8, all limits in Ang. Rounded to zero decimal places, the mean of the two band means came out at 51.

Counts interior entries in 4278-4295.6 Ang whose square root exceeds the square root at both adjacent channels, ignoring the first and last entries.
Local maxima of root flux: 4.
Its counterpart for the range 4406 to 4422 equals 3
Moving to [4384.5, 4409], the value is 8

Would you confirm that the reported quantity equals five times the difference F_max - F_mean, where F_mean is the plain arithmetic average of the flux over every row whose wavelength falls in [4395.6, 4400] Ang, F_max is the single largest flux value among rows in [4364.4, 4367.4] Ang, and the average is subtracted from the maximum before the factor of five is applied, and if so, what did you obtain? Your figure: 77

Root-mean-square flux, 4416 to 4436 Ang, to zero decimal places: 60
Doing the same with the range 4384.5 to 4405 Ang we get 54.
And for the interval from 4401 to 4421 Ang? 59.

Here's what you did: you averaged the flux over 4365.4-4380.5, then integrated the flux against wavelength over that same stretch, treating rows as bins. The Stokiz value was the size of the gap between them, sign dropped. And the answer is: 783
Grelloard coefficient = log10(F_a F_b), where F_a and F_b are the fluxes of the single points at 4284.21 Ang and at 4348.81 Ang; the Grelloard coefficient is 3.42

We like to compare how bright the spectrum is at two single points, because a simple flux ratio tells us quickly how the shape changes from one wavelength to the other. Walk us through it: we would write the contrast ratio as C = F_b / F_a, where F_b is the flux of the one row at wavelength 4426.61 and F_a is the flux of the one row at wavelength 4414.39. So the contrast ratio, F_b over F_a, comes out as 0.90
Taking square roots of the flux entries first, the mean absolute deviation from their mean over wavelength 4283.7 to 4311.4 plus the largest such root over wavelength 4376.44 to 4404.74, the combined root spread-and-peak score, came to 8.89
